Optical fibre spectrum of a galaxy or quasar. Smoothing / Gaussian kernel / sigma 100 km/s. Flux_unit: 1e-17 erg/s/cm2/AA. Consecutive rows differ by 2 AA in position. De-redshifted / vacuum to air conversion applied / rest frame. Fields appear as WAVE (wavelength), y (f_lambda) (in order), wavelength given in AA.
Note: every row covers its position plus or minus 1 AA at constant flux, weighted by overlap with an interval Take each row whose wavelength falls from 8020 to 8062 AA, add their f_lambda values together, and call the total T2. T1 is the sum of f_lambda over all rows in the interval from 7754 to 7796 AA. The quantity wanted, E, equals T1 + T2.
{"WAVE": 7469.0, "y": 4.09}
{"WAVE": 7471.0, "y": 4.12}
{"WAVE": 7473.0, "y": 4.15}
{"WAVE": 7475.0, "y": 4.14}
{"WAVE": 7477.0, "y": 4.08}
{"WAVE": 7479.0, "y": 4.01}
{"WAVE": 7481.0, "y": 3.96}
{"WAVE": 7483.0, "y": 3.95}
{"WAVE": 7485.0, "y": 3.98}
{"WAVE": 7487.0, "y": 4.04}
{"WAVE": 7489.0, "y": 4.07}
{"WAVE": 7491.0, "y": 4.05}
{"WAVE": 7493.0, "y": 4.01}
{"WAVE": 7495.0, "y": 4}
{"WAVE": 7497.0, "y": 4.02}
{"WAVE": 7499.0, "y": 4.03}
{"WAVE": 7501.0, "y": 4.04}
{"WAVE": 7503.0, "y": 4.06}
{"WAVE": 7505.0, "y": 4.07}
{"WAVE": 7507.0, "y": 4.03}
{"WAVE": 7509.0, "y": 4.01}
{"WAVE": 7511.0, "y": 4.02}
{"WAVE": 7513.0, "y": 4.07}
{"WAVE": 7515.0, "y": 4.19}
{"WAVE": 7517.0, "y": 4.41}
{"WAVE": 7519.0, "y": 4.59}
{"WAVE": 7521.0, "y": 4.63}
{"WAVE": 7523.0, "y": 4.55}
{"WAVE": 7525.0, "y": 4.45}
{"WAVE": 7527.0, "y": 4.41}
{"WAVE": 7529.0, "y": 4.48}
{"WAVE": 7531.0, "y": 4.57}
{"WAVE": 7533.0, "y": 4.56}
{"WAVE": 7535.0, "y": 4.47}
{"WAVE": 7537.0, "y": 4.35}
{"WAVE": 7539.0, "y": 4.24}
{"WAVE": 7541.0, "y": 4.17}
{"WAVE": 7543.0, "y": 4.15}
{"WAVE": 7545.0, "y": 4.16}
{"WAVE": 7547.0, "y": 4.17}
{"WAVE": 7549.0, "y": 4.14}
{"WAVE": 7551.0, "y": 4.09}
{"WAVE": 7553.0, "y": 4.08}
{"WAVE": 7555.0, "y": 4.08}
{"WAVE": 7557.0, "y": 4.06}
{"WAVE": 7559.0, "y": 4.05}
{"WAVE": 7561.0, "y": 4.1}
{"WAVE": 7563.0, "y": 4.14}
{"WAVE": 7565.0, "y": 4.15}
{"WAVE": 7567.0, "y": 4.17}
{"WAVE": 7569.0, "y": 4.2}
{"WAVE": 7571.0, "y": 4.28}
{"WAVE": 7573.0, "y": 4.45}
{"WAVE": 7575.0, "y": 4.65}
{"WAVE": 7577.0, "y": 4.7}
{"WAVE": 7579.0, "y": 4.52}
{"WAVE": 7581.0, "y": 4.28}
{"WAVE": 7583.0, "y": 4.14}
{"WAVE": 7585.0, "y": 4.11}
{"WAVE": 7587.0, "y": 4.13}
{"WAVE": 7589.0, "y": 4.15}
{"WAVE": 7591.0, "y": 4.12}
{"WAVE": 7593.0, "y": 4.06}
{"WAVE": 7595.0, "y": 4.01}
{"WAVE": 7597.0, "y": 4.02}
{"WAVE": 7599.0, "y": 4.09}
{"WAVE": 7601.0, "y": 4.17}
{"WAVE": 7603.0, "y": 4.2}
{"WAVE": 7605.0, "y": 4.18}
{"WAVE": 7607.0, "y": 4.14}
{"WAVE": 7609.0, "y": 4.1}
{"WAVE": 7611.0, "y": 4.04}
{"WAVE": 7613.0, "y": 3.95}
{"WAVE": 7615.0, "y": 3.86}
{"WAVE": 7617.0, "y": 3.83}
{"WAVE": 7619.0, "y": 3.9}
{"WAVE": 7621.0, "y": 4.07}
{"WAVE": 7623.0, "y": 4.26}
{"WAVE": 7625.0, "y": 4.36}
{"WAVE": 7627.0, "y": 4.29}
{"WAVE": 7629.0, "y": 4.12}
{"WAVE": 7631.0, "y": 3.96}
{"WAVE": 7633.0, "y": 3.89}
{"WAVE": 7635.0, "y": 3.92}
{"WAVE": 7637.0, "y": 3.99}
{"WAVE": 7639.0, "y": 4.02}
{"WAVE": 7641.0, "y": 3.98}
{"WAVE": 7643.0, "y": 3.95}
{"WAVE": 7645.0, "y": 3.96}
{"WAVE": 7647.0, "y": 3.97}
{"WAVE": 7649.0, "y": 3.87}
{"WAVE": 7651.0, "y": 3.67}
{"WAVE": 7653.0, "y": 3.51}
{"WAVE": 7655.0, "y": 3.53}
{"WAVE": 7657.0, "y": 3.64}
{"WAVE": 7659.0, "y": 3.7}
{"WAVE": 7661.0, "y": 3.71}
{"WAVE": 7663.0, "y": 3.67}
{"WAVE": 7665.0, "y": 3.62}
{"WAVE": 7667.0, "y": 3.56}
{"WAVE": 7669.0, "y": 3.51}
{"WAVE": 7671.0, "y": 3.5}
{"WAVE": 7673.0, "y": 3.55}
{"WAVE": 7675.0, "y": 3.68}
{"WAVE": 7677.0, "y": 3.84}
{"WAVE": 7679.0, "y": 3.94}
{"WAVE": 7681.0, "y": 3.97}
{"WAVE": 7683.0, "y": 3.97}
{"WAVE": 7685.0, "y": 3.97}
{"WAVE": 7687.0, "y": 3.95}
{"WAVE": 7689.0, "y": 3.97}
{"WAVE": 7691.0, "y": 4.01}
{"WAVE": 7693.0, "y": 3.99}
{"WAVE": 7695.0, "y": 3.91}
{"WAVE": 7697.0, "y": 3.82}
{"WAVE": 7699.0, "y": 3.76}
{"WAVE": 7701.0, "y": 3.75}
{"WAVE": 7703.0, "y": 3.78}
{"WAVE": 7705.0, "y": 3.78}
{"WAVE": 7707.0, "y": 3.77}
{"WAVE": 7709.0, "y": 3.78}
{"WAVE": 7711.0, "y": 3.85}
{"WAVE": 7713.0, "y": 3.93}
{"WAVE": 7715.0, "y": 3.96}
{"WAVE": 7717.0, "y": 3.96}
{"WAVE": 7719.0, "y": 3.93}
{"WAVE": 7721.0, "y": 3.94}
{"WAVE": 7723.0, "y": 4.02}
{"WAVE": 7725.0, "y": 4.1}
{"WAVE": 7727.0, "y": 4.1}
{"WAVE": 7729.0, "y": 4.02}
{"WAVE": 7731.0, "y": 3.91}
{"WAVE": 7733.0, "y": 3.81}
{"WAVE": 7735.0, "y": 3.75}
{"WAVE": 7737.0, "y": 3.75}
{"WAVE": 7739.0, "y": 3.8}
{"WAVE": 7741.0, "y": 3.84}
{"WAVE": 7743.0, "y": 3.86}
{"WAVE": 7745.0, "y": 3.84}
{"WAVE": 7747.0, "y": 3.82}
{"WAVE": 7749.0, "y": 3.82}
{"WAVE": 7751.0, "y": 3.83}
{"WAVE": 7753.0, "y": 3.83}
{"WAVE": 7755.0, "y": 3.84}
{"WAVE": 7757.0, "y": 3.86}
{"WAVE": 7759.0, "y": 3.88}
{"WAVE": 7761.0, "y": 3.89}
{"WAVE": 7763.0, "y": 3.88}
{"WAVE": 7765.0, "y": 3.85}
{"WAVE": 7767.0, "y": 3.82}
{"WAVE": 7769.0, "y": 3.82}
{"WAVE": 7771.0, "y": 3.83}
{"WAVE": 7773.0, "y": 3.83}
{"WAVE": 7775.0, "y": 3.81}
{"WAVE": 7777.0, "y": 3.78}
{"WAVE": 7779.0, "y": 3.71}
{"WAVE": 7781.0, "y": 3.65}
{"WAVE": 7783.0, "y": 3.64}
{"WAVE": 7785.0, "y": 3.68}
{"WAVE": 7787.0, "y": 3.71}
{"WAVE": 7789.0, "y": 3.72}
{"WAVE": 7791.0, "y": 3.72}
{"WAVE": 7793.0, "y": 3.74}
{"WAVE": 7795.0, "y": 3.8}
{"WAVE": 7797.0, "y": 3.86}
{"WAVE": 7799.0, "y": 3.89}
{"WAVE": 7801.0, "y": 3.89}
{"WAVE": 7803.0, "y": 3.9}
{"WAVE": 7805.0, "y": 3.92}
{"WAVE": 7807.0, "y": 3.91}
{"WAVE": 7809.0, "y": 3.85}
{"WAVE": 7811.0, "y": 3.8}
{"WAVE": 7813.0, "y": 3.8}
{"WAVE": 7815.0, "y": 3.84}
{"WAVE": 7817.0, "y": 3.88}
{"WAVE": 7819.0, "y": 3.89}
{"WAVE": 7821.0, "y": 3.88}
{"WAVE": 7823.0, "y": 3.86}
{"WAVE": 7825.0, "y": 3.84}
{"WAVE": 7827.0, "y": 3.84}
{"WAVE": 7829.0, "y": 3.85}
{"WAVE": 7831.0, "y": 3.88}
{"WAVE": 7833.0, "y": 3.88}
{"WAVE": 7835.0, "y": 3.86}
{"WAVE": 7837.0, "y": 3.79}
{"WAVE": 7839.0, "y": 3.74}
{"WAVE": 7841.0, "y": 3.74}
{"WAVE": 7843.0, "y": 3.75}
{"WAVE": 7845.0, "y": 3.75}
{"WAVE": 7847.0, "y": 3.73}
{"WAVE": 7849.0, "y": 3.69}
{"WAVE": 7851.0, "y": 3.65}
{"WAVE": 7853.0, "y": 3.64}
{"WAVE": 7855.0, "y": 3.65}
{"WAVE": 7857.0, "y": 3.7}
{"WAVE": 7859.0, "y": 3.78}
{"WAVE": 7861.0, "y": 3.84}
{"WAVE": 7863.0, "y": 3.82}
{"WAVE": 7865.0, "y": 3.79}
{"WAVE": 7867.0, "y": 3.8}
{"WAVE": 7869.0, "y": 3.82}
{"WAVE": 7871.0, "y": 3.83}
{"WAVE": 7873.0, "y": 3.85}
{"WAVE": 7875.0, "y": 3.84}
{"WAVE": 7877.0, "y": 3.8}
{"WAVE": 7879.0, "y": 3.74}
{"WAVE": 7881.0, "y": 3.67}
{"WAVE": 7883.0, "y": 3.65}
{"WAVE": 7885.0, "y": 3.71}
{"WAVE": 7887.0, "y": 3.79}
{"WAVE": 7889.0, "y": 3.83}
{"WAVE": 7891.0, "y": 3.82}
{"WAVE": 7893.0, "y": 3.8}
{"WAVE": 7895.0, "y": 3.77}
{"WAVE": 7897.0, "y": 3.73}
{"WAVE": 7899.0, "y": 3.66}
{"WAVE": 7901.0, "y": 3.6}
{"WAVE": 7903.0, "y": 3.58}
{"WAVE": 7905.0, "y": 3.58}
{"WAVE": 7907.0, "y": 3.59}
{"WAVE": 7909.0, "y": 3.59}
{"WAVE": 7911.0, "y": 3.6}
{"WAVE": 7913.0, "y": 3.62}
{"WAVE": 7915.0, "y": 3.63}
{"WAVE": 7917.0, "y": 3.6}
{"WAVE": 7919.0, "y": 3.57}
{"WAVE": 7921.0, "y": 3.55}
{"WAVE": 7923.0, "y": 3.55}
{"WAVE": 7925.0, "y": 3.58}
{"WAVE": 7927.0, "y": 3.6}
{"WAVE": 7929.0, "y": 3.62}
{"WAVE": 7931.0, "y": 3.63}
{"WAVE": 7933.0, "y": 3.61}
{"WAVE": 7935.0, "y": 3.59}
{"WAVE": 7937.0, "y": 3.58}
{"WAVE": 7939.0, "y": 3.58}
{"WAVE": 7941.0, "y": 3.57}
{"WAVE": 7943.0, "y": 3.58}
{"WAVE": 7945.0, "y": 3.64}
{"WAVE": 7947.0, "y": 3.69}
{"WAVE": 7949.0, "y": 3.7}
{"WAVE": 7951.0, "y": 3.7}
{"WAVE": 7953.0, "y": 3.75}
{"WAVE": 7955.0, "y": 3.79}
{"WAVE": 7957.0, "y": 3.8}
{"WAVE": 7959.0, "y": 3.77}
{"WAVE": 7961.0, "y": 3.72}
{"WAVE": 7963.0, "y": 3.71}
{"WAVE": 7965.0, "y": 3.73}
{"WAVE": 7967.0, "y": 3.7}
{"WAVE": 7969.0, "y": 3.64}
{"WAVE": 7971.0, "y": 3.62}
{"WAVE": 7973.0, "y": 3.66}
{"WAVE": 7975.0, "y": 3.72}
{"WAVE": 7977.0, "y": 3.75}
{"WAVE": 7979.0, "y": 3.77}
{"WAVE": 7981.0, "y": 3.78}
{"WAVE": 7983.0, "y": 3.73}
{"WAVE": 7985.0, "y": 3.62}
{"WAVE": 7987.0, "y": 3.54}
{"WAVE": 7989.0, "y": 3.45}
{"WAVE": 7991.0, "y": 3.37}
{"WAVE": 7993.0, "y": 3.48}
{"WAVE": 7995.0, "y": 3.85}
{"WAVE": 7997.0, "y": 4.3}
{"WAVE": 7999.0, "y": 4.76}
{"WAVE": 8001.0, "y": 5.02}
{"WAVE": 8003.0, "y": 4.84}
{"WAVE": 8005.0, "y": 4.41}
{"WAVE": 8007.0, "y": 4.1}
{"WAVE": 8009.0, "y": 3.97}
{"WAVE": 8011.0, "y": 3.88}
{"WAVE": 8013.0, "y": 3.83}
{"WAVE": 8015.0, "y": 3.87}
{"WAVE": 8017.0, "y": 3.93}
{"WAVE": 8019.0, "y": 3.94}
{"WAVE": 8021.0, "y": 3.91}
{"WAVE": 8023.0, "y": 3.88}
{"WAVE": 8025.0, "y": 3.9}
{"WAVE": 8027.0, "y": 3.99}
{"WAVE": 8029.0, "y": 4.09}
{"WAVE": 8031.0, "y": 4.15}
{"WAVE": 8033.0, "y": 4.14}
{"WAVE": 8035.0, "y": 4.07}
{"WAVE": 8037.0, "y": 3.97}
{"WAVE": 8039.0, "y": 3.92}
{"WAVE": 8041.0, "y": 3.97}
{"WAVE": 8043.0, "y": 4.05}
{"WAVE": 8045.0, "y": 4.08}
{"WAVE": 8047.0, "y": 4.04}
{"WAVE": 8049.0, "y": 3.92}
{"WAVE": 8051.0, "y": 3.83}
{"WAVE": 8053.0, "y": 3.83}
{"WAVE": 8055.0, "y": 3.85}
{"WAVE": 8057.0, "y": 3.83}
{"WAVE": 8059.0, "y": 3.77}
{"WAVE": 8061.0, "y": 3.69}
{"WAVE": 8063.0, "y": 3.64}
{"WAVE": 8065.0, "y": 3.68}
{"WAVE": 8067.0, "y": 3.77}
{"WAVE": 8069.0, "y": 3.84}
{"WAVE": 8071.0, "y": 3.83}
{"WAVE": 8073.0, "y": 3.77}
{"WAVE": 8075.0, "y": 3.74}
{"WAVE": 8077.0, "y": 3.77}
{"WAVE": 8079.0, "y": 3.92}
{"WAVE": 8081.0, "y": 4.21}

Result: 162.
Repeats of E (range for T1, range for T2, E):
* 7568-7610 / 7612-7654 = 172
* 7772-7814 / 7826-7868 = 159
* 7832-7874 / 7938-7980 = 157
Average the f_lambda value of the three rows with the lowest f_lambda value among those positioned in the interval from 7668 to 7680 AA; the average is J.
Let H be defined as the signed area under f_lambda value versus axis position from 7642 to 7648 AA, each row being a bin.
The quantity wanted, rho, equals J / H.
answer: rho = 0.15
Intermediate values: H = 24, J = 3.52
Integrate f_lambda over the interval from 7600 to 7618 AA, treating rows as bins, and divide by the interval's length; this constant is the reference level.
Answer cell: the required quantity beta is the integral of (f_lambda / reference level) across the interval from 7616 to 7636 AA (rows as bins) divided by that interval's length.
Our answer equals 1.00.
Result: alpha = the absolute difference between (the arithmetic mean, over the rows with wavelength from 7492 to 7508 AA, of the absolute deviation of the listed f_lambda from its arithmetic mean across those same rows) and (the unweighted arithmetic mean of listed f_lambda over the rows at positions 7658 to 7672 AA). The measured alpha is 3.59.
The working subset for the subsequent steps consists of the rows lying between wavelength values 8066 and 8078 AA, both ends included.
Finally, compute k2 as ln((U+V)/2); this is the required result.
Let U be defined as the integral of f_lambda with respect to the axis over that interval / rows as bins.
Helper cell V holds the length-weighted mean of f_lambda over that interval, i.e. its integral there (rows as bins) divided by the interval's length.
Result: 3.20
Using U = 45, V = 3.8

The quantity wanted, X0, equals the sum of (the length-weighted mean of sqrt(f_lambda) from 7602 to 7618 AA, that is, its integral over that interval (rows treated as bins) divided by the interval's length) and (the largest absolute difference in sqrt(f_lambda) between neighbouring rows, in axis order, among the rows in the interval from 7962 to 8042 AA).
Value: 2.12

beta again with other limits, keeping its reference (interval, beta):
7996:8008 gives 1.13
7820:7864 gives 0.93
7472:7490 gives 1.00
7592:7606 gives 1.01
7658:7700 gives 0.94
